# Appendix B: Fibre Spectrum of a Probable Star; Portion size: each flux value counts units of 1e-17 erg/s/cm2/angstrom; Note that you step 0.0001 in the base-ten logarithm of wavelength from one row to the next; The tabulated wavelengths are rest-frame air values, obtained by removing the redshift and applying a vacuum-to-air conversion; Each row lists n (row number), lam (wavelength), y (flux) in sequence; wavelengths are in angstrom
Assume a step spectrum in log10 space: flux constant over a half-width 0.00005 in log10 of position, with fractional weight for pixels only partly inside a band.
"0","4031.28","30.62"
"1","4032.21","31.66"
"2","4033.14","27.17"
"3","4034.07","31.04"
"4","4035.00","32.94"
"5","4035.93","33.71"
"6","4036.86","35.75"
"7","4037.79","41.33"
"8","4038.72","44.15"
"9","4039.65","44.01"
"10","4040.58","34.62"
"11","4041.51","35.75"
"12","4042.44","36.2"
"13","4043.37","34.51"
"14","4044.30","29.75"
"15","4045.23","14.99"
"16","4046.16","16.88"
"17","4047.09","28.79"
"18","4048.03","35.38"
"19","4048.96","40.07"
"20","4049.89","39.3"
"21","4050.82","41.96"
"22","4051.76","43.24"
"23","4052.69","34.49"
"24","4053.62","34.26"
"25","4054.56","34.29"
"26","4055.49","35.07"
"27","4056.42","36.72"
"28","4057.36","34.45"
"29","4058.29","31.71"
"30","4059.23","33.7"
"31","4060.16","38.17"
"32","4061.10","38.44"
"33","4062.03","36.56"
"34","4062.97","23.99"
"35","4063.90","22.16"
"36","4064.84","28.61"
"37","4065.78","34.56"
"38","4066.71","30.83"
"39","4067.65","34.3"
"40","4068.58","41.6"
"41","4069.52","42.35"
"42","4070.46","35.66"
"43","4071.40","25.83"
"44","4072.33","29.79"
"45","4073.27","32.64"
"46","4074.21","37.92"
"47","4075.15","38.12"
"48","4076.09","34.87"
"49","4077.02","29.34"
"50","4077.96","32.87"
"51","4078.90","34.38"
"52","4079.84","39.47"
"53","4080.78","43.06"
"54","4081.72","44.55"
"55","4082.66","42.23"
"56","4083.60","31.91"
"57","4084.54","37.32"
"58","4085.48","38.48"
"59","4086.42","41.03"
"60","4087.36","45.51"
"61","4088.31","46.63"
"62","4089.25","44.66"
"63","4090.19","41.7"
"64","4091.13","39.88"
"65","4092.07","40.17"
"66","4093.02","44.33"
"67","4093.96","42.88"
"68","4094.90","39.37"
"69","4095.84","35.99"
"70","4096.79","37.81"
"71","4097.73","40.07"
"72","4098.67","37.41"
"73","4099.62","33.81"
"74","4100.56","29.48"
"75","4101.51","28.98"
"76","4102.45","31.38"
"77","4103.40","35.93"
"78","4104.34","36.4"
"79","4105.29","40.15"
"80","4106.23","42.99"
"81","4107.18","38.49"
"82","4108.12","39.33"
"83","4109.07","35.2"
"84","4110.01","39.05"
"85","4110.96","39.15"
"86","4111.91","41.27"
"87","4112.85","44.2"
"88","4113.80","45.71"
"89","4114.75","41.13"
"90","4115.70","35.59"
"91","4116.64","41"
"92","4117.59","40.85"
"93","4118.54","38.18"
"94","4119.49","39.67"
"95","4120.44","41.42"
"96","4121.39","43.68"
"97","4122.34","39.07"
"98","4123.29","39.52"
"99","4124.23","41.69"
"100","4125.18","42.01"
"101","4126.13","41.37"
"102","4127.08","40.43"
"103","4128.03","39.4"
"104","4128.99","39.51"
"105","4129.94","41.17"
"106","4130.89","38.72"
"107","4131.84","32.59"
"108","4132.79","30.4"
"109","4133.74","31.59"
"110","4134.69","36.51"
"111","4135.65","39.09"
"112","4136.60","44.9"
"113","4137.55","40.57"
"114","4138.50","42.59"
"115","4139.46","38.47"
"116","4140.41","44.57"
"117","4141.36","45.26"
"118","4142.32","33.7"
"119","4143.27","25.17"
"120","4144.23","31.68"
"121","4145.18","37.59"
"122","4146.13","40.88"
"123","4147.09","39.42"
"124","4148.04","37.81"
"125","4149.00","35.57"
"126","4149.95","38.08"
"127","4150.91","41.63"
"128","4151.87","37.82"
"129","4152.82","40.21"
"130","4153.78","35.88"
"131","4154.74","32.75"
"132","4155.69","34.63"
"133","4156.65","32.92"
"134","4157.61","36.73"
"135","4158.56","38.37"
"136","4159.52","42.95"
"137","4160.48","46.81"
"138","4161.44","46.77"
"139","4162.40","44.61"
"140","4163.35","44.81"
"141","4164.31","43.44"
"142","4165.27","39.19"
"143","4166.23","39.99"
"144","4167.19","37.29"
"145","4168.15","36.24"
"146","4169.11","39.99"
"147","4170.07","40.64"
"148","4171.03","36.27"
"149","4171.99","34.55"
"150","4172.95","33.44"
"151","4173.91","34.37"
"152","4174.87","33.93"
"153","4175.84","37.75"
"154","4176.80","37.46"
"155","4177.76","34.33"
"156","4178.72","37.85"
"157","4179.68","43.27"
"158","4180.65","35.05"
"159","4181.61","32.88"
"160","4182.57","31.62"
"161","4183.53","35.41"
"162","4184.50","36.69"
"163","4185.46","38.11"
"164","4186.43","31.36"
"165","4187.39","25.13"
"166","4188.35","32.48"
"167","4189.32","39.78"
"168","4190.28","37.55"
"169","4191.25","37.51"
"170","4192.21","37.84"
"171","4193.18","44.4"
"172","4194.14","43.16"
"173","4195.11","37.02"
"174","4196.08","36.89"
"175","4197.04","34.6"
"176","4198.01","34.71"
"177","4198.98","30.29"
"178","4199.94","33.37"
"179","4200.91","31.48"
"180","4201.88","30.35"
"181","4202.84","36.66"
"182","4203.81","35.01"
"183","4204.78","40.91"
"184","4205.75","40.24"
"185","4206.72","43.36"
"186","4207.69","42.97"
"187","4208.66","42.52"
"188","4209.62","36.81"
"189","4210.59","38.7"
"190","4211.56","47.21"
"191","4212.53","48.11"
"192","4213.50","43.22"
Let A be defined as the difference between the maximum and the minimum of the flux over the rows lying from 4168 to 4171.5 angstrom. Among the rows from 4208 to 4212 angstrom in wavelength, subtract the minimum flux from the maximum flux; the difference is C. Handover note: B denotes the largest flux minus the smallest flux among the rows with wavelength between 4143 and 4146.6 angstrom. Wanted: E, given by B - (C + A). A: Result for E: 1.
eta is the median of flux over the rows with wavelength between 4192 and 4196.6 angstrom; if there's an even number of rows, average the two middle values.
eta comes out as 37.8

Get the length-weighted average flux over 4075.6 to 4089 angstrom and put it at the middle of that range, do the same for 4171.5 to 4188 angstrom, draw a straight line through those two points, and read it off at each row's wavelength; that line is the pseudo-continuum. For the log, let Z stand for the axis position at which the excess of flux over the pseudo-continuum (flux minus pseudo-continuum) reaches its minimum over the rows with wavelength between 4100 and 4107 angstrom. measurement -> 4101.51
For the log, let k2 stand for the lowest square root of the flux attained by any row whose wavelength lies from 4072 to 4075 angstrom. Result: 5.5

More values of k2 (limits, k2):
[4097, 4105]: 5.4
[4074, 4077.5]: 5.4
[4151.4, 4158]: 5.7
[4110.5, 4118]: 6.0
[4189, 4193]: 6.1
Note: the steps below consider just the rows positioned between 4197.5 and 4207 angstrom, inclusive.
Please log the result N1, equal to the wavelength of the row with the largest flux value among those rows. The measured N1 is 4206.72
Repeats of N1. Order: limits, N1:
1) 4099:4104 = 4103.40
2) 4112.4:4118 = 4113.80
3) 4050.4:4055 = 4051.76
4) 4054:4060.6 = 4060.16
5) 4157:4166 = 4160.48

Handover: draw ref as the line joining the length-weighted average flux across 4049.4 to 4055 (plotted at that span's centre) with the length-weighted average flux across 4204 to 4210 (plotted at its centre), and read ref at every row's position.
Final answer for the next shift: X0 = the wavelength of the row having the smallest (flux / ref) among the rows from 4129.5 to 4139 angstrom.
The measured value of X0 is 4132.79 angstrom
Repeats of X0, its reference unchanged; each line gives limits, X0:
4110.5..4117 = 4115.70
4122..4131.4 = 4130.89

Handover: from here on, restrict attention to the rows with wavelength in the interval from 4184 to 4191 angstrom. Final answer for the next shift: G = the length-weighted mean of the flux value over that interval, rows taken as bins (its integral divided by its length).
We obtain 34.5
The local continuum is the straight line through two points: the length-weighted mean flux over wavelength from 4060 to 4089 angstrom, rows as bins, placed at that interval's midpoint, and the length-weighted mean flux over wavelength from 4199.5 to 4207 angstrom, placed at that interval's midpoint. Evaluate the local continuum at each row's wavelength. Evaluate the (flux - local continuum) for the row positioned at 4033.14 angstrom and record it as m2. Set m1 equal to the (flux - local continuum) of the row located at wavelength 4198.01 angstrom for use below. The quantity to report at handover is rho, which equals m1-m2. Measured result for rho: 7.2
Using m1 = -1.5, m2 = -9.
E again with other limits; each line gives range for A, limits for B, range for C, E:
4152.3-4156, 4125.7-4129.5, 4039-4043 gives -15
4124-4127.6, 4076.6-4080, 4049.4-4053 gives 0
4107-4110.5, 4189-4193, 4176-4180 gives -11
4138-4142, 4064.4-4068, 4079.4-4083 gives -6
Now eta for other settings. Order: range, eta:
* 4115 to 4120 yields 39.7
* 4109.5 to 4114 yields 41.3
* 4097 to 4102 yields 33.8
